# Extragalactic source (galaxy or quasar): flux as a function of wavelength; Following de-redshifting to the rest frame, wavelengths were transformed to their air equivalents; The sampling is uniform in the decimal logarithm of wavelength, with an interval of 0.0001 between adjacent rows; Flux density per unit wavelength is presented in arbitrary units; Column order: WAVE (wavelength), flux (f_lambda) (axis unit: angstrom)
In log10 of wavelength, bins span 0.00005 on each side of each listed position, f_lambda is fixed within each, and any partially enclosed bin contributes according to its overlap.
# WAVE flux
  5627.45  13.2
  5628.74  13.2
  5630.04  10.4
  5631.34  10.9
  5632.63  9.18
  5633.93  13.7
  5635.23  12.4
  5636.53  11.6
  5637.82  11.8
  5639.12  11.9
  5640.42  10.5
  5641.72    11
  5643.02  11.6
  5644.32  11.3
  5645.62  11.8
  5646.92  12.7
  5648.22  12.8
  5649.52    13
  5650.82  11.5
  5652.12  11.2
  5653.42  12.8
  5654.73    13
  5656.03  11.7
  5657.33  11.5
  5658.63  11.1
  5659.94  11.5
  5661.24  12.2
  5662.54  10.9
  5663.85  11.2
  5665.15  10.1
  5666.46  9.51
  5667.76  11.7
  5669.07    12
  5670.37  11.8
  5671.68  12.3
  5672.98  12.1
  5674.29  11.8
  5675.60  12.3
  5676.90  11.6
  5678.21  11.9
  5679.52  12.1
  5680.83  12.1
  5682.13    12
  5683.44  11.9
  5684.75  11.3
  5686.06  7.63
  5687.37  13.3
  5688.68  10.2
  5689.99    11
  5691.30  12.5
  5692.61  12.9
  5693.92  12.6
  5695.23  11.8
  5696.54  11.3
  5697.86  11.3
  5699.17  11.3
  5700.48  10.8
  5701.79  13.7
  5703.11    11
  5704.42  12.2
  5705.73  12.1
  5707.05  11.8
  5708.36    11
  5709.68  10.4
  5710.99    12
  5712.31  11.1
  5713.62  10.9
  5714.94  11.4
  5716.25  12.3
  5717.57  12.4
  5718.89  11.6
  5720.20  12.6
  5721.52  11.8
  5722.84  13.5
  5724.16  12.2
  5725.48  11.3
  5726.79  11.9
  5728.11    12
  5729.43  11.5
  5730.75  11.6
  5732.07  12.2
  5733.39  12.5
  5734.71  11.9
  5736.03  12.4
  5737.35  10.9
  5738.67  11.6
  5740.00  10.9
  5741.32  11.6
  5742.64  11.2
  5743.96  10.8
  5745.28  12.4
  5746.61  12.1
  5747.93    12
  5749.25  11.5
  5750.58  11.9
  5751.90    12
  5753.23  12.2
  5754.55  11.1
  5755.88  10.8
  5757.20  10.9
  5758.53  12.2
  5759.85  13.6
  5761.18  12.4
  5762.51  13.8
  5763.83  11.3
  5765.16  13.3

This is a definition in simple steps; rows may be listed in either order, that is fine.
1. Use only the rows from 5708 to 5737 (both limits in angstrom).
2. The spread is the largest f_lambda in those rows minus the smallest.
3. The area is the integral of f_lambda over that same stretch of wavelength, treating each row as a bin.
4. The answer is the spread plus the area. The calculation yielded 346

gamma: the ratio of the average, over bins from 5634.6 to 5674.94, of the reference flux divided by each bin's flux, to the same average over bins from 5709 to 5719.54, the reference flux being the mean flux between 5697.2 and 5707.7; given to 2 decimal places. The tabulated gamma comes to 0.99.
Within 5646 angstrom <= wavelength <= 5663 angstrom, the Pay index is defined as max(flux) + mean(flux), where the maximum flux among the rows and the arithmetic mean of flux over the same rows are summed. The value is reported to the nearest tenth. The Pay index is 25.0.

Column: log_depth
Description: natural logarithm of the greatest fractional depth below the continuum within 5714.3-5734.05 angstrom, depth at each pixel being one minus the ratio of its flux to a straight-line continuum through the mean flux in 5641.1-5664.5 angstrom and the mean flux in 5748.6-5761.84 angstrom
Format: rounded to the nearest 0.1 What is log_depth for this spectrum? -3.1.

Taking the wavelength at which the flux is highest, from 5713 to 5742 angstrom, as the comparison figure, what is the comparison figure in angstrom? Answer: 5722.84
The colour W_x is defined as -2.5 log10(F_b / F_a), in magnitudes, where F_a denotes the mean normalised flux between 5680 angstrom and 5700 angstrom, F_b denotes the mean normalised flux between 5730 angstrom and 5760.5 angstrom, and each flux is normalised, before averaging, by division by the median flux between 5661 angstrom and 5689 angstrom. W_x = -0.020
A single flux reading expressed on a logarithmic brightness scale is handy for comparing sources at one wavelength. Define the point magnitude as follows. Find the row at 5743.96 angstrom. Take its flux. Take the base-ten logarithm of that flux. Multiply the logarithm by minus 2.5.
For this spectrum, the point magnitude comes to -2.58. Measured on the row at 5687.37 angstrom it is -2.81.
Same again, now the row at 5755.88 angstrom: -2.58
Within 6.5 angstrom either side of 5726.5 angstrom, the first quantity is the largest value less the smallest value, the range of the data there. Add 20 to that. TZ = 22.2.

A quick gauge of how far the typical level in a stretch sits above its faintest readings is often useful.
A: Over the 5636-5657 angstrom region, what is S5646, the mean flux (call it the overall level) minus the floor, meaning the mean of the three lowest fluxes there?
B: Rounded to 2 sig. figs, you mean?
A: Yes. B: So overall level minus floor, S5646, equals 0.99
